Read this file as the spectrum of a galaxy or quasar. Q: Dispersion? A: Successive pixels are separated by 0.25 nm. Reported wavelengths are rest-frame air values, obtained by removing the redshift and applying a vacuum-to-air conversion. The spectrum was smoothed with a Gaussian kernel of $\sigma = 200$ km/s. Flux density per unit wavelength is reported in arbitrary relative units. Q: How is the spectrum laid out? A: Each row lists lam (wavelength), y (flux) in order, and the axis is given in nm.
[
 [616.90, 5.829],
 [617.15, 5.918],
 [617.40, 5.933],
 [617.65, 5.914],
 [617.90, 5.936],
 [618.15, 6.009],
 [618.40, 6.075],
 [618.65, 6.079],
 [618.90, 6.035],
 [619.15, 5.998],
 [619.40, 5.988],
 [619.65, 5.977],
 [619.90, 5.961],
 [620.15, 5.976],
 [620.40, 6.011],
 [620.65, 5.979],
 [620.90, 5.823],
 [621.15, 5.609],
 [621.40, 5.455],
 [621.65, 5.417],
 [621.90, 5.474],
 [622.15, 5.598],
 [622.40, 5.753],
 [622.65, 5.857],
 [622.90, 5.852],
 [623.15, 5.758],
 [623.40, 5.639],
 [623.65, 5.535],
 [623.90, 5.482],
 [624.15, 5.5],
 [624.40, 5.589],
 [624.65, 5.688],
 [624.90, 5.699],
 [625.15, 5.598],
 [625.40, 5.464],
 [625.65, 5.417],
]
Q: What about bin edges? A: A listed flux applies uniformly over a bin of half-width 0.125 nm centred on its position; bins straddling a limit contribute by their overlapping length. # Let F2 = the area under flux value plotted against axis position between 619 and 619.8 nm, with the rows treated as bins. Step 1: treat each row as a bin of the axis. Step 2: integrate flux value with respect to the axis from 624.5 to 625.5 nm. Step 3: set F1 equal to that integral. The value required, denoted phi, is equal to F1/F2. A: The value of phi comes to 1.2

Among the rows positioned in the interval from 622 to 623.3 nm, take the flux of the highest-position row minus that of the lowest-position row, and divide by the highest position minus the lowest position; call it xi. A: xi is 0.16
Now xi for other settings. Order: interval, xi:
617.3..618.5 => 0.14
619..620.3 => -0.02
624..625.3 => 0.10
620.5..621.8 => -0.56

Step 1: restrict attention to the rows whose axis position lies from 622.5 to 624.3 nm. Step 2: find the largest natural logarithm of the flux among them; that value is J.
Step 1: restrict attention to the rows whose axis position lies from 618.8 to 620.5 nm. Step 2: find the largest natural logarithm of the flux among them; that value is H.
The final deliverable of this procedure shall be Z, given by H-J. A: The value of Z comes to 0.03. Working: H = 1.80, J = 1.77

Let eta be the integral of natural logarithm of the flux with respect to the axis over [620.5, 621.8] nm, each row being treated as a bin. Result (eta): 2.25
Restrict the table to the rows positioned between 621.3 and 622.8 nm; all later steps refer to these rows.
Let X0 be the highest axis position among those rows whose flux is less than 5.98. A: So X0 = 622.65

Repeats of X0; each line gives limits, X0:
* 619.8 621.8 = 621.65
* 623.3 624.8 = 624.65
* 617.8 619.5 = 617.90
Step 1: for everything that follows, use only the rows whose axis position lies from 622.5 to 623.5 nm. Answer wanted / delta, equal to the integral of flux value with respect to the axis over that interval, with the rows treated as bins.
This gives 5.8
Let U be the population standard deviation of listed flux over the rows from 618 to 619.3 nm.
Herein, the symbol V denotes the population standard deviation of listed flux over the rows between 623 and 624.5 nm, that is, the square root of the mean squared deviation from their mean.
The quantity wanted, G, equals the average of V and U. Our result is 0.064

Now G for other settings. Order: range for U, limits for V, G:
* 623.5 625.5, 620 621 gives 0.079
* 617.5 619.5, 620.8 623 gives 0.111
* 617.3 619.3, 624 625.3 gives 0.067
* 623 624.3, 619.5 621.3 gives 0.118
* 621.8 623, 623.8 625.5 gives 0.119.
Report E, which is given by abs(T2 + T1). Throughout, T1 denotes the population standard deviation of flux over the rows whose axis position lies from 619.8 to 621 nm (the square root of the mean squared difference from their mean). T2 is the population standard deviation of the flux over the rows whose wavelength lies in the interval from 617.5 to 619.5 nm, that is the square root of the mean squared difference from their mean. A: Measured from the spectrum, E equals 0.12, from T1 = 0.066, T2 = 0.056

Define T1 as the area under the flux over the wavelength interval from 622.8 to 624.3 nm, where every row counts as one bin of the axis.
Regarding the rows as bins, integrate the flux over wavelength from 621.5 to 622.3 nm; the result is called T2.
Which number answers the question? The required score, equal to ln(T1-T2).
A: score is 1.39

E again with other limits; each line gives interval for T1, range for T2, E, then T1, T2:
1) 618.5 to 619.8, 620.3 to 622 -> 0.27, 0.037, 0.235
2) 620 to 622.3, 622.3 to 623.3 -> 0.28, 0.230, 0.050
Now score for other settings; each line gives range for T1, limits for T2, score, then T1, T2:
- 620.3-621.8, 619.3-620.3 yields 0.95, 8.56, 6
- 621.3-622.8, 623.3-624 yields 1.51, 8.40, 4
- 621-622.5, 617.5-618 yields 1.68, 8.33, 3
